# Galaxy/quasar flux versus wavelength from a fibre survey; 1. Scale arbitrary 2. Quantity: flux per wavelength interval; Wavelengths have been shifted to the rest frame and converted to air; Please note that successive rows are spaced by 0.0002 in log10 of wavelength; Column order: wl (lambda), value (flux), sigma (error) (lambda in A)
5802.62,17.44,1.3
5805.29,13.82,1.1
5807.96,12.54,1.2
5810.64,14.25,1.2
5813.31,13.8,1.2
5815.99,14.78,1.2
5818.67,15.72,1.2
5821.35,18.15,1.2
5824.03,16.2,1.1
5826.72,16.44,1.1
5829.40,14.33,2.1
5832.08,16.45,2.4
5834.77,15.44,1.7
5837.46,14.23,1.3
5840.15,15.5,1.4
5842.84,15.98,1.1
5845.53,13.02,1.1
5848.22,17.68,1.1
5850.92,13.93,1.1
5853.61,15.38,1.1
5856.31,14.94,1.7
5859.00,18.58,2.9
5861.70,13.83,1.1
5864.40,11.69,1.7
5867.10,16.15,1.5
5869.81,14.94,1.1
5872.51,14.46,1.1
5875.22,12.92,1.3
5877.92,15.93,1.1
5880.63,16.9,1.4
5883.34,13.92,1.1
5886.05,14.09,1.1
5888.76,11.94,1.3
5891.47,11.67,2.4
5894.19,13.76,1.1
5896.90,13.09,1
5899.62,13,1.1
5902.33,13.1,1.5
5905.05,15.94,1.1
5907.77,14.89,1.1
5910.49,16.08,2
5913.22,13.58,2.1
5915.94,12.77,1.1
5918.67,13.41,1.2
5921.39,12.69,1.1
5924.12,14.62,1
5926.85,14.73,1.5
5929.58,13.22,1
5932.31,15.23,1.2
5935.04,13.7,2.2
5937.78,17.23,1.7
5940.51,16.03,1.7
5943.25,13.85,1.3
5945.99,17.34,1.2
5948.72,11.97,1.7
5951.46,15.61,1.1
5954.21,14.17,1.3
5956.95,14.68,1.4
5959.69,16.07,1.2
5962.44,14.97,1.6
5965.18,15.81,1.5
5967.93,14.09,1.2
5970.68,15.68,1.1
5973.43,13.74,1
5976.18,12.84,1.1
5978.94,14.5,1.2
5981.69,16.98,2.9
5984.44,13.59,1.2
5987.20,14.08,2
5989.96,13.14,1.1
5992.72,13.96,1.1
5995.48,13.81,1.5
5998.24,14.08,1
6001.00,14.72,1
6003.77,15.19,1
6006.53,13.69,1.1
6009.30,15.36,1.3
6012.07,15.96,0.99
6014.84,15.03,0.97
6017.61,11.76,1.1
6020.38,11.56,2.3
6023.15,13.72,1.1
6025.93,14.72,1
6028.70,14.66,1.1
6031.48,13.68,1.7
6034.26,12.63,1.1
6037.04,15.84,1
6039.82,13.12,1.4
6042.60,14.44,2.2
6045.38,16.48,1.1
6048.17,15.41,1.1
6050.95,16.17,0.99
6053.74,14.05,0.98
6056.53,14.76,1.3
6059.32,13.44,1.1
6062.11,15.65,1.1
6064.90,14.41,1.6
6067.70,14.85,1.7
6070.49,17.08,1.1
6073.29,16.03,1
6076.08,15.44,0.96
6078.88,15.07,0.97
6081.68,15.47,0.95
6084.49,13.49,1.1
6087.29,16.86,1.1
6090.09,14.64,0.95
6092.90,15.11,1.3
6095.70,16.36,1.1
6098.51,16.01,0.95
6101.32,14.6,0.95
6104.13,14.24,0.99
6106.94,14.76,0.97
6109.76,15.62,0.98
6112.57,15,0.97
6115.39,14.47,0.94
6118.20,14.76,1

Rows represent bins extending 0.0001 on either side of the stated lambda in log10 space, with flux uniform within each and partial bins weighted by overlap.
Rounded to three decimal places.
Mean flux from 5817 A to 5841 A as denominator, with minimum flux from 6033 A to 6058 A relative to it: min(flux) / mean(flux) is 0.798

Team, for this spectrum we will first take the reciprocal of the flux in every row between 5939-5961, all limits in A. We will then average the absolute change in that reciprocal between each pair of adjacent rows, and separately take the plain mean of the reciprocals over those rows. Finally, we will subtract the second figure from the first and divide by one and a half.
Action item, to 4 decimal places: -0.0370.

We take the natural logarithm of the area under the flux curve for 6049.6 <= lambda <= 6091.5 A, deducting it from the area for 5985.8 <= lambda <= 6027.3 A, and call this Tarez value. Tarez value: 577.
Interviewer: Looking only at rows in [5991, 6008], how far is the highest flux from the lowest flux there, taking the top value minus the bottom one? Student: 1.5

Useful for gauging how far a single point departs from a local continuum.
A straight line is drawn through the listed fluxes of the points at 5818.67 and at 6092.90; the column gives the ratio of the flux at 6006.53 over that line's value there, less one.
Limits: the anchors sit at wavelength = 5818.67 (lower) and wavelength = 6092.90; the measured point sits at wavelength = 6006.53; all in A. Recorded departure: -0.11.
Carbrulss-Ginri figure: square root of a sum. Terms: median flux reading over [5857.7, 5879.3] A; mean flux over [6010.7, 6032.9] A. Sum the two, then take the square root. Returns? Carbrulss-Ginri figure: 5.35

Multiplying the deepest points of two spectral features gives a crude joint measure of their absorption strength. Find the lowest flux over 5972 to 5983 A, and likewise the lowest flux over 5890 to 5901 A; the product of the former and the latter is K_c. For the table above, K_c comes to 150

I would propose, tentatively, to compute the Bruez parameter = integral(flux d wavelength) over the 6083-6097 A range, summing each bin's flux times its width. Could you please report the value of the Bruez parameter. 214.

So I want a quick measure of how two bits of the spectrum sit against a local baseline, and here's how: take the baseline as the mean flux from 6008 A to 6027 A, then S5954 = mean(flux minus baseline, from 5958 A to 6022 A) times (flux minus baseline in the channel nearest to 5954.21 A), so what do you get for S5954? 0.1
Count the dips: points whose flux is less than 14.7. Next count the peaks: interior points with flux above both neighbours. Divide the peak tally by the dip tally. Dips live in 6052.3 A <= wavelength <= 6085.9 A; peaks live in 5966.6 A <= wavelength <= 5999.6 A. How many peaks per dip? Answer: 1.00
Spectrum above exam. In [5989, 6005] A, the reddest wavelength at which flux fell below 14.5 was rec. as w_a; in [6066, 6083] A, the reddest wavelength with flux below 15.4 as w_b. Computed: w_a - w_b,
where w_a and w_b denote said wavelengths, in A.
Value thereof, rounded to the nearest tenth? -80.6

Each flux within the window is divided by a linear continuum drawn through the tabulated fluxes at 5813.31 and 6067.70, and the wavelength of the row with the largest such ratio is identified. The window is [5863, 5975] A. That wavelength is 5945.99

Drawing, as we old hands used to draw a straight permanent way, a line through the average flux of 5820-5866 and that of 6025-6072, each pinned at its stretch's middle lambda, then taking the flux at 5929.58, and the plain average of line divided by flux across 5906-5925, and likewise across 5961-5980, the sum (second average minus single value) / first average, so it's -11.2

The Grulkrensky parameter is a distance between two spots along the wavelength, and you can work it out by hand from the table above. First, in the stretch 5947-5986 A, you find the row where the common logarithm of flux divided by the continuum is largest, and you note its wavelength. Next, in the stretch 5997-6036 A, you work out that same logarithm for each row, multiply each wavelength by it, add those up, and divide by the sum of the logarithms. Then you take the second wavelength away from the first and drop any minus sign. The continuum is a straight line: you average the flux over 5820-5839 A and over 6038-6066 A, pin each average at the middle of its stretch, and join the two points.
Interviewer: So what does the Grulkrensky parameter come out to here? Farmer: 39.5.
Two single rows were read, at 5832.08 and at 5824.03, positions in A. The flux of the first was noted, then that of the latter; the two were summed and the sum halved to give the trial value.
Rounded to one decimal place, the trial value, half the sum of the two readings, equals 16.3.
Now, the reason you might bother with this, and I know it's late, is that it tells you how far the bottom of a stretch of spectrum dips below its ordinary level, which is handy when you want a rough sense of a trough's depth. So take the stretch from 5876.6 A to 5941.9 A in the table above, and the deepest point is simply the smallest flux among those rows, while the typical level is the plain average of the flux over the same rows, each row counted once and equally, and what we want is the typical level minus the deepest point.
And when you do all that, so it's 2.6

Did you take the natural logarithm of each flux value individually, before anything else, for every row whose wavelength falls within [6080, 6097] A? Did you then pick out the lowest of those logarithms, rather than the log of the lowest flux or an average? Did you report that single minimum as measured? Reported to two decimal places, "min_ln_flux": 2.60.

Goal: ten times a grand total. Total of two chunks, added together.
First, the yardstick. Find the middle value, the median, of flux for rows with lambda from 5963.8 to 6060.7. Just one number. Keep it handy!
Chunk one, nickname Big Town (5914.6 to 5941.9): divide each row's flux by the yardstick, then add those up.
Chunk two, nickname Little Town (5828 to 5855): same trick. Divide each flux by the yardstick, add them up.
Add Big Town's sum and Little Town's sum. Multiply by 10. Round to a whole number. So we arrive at 210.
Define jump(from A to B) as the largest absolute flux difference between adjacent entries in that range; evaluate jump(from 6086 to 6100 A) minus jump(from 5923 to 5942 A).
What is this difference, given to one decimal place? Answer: -1.3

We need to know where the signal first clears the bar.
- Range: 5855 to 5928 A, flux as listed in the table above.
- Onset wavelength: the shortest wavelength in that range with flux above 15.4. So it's 5859.00 A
